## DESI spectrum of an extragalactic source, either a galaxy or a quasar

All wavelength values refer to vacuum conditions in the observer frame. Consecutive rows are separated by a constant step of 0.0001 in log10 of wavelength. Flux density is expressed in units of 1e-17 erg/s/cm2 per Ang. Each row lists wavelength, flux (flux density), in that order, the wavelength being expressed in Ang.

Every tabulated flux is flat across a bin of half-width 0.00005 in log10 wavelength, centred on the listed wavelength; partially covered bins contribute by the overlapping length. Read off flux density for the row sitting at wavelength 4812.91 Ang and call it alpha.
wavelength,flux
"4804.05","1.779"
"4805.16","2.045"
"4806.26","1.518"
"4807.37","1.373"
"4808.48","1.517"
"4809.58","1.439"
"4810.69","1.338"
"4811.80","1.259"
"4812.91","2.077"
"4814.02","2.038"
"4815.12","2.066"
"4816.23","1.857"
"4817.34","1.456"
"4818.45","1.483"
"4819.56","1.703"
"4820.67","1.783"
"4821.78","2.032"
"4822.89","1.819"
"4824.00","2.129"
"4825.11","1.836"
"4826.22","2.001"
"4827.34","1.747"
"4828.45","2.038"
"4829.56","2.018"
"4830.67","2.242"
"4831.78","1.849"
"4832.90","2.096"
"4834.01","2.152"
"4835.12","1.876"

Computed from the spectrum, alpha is 2.077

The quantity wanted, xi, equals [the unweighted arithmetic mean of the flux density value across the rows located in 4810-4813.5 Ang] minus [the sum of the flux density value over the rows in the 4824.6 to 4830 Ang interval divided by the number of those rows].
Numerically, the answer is -0.37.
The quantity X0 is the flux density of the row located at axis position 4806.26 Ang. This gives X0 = 1.518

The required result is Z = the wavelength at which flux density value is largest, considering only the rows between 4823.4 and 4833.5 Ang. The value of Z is 4830.67 Ang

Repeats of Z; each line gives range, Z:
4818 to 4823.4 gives 4821.78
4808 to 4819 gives 4812.91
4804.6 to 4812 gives 4805.16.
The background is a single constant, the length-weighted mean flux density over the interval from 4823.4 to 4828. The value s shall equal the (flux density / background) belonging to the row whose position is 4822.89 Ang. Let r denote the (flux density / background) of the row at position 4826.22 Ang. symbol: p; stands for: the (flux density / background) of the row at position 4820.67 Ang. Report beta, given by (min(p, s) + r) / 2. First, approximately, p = 0.925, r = 1.04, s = 0.94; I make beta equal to 0.98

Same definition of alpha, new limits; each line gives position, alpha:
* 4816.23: 1.857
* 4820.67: 1.783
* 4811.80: 1.259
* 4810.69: 1.338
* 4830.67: 2.242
